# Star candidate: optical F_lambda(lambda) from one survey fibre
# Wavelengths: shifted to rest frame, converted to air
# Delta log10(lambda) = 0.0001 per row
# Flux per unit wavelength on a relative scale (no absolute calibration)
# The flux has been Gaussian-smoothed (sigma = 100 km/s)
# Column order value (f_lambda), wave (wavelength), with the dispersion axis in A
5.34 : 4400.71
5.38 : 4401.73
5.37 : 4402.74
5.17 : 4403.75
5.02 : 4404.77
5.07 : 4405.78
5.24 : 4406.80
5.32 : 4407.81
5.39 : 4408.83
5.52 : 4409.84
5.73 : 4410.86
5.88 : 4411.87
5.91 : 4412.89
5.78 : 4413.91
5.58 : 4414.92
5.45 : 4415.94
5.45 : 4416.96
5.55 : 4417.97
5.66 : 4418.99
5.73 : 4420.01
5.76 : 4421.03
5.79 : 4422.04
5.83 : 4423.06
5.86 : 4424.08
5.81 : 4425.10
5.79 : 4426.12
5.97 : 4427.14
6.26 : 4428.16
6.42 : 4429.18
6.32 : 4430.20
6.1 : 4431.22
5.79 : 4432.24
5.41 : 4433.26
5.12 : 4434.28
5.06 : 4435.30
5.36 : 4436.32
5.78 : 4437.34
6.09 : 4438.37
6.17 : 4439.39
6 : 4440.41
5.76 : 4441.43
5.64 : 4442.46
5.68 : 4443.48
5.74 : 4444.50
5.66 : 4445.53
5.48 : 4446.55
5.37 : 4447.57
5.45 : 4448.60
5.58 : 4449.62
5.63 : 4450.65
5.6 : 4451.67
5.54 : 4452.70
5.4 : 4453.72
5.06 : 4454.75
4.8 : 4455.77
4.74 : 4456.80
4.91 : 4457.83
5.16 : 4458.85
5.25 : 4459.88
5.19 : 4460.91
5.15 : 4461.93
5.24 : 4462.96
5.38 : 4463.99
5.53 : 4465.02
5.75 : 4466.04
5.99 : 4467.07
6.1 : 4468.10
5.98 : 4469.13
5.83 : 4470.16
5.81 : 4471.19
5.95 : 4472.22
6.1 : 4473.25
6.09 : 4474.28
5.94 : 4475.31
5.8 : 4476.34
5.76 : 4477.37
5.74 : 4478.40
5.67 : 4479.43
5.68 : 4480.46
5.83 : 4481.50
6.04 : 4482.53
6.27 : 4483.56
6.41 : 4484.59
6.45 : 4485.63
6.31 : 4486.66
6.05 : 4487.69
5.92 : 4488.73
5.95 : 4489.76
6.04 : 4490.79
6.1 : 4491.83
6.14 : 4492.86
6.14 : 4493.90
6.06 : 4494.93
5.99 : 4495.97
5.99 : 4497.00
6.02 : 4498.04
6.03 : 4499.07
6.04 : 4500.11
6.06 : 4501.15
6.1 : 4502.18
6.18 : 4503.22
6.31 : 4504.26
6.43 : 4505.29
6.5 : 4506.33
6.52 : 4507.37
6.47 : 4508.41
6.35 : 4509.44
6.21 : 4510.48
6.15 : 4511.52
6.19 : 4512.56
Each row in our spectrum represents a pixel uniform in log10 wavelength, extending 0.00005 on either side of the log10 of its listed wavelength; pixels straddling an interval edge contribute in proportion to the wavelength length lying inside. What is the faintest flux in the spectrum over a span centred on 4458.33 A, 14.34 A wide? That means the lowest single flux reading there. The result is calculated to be 4.74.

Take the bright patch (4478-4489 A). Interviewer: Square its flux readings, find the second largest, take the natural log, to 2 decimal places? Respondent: 3.72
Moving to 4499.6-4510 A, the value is 3.74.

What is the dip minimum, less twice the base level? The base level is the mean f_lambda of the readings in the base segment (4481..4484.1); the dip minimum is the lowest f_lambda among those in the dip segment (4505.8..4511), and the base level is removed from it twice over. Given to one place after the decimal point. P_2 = -5.9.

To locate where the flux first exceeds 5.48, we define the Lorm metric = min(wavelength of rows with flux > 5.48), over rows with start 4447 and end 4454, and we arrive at 4449.62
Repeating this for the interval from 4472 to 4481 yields 4472.22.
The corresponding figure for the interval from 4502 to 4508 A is 4502.18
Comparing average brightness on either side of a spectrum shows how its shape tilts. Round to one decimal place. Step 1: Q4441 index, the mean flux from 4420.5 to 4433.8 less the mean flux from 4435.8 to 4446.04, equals 0.1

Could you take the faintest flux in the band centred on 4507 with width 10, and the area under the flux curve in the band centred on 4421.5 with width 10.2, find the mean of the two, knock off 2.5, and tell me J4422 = 29.7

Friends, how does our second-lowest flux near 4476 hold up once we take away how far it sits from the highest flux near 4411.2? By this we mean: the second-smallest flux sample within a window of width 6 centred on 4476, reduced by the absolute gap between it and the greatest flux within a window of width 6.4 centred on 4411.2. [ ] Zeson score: 5.6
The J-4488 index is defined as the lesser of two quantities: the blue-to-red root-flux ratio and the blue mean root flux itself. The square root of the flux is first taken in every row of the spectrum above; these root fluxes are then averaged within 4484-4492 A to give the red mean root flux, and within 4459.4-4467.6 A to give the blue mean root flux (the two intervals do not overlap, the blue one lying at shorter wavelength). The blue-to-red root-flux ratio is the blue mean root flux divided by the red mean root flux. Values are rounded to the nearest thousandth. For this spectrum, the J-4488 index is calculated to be 0.940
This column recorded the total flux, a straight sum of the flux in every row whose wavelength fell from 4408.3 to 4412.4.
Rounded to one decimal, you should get 22.5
